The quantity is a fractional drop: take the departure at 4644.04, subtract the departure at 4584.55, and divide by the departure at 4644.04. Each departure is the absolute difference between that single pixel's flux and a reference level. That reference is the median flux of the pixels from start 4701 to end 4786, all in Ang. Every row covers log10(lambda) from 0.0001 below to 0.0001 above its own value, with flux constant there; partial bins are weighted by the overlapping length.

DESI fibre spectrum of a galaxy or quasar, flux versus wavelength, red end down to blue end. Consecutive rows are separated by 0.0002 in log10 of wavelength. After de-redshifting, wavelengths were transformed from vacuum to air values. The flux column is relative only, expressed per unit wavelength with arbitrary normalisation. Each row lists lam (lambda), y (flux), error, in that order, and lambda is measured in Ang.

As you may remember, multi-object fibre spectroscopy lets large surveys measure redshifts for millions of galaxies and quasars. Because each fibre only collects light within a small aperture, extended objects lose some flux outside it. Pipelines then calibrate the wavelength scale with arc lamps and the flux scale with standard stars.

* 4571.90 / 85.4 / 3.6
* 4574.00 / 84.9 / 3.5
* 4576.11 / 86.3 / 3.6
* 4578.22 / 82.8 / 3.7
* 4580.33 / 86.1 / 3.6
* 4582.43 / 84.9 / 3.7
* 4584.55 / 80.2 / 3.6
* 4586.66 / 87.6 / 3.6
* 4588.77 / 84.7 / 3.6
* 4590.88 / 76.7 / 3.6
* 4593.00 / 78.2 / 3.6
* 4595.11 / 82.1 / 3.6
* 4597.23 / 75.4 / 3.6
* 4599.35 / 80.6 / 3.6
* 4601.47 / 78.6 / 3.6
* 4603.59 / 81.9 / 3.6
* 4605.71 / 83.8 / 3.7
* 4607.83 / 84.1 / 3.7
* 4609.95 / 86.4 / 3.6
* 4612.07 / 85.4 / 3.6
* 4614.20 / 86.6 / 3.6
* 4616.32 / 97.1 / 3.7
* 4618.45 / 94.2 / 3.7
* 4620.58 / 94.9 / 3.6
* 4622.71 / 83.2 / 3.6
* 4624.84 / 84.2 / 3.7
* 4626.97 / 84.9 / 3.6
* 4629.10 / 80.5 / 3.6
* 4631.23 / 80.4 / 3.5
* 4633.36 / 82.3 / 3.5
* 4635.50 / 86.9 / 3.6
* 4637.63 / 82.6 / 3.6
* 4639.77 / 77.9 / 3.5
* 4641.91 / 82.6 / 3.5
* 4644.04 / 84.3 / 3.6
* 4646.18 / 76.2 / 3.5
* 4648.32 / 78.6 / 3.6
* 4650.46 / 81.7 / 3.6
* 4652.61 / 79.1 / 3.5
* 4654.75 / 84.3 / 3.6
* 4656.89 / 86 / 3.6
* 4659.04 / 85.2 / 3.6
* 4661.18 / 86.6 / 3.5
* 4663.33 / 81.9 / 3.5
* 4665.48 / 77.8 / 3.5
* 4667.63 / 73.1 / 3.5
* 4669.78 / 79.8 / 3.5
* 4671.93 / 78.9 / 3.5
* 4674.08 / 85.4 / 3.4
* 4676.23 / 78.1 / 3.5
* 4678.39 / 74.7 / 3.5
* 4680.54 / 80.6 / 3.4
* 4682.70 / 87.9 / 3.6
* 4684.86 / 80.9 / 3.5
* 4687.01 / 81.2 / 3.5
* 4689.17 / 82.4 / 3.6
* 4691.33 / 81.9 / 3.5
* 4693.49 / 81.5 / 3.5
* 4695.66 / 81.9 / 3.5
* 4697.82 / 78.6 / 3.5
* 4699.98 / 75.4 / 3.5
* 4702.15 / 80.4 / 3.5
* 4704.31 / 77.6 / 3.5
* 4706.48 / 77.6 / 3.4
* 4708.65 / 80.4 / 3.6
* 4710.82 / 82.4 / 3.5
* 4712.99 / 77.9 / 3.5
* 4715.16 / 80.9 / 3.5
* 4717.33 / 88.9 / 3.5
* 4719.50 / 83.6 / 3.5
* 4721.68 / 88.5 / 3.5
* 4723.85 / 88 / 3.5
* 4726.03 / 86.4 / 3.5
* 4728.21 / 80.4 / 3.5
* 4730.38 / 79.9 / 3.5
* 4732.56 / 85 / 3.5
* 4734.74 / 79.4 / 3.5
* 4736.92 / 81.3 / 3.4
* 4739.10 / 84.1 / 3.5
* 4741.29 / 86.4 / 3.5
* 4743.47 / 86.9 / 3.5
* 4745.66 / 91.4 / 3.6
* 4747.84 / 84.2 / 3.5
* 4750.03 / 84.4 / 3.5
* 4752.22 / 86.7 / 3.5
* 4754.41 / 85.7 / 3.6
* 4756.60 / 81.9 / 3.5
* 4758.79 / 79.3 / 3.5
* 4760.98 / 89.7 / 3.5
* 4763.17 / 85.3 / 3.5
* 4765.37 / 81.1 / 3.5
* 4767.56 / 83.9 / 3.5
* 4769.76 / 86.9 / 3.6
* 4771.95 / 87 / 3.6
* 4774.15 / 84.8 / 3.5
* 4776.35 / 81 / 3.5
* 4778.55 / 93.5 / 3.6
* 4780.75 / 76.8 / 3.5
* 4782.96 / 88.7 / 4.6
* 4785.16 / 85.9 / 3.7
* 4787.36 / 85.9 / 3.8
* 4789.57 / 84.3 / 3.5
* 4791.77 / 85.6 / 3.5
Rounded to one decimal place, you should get -39.0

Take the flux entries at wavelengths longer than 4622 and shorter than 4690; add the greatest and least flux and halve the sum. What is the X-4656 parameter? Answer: 80.5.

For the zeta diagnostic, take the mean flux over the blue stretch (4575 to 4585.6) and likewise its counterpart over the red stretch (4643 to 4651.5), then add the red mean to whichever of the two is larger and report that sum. 164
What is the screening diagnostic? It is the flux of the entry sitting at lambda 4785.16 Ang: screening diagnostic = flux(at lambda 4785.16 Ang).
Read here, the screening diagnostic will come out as 85.9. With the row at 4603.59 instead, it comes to 81.9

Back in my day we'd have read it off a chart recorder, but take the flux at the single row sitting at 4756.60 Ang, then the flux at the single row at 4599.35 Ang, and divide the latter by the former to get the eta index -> 0.98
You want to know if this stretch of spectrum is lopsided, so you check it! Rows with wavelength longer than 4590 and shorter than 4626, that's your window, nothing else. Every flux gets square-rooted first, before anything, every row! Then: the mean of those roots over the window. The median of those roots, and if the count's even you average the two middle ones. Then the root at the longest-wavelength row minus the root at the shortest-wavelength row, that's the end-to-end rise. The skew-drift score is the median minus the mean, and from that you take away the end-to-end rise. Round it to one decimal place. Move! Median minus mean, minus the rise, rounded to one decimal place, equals -0.4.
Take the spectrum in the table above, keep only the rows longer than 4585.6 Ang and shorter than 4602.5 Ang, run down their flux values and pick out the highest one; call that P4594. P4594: 87.6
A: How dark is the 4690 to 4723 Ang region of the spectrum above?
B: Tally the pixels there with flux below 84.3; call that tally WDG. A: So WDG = 13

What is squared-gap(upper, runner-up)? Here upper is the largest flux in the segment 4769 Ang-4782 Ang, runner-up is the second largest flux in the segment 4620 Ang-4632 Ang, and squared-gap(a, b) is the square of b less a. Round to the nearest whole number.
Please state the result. 74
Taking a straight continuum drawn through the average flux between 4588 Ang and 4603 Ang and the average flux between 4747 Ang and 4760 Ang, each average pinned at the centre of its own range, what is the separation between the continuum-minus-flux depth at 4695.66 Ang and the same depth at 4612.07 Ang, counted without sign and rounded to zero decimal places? 6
